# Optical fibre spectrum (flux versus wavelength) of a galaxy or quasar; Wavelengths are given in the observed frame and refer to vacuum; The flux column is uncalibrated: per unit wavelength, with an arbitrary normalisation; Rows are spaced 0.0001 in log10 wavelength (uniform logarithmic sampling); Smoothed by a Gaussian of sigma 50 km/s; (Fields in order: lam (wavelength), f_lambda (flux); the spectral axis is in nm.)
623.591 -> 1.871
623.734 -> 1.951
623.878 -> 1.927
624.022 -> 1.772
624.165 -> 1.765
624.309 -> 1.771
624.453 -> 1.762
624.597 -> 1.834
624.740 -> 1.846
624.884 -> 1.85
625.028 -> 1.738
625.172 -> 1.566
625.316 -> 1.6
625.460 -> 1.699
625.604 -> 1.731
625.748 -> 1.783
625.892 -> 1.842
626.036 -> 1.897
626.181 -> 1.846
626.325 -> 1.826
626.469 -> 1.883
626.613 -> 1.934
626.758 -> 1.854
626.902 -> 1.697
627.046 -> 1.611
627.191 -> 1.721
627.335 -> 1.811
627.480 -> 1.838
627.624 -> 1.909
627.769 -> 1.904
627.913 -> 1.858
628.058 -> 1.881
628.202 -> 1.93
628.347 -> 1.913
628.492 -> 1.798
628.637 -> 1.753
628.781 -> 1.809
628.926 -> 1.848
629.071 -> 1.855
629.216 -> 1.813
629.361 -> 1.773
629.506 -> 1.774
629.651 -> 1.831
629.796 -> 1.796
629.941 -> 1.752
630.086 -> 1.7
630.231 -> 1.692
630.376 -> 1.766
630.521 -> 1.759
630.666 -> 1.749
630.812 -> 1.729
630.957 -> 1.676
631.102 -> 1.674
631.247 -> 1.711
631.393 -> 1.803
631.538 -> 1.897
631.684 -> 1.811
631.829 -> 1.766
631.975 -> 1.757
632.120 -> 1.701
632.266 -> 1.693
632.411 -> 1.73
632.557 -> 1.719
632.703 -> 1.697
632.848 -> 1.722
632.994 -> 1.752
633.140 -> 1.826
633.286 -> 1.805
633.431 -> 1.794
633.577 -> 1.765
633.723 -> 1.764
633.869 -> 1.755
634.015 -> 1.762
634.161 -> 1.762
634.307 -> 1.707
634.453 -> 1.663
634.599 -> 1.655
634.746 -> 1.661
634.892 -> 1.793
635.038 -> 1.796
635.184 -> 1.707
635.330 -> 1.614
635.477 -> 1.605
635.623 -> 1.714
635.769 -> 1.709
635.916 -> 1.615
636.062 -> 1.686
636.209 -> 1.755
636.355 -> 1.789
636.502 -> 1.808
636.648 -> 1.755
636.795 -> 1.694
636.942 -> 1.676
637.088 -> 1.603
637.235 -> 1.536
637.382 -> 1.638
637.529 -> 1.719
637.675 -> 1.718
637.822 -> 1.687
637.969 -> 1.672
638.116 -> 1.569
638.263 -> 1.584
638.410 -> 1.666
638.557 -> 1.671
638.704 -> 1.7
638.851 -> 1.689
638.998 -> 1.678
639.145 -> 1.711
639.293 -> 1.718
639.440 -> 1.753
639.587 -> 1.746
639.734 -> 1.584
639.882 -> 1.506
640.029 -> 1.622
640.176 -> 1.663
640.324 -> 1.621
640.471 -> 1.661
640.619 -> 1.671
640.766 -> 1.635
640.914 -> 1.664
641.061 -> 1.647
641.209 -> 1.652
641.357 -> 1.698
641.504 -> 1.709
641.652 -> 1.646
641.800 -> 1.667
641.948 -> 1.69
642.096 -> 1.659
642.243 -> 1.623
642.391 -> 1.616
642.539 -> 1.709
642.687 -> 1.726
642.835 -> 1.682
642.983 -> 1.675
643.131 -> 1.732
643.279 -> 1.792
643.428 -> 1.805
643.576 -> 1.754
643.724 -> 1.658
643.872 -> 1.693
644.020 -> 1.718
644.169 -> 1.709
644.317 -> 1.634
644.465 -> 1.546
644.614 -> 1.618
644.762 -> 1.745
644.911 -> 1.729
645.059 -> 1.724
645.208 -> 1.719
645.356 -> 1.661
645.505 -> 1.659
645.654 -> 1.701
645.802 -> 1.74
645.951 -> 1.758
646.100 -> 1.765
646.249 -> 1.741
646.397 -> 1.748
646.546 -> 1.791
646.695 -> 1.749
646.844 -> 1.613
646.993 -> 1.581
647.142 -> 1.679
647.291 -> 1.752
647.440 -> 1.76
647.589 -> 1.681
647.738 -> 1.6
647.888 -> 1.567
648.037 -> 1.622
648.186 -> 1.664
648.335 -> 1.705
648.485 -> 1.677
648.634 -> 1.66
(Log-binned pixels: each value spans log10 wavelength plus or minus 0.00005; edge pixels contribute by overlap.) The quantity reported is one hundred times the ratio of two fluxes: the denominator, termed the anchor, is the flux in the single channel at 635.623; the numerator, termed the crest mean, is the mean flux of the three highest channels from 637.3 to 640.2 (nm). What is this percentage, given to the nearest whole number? 101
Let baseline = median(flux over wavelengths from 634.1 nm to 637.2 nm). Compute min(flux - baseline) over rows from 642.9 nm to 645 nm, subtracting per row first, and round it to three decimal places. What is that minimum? -0.161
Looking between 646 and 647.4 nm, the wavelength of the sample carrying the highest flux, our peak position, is 646.546 nm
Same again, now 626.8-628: 627.624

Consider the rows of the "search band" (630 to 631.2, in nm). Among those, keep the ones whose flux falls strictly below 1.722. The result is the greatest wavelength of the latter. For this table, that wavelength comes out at 631.102 nm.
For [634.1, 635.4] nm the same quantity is 635.330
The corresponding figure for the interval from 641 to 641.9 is 641.800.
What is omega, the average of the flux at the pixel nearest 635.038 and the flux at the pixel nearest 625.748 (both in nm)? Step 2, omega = 1.79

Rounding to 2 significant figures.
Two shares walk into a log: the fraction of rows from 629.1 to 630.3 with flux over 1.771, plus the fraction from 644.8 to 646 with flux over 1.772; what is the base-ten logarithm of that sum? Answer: -0.20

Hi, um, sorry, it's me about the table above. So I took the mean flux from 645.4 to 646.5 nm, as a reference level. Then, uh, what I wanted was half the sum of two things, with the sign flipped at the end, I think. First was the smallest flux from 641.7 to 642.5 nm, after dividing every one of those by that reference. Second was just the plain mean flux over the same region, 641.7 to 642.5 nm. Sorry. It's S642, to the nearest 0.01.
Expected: -1.29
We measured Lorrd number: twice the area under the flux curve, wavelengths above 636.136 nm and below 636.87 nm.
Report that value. 2.58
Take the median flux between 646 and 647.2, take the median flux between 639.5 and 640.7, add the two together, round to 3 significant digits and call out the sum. 3.39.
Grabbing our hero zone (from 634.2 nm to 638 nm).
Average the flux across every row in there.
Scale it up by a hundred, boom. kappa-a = 169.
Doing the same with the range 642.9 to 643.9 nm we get 173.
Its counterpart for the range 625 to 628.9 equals 180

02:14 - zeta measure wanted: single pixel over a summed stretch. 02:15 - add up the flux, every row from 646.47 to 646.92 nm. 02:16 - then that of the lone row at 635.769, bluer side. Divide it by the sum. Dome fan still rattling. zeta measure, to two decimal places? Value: 0.33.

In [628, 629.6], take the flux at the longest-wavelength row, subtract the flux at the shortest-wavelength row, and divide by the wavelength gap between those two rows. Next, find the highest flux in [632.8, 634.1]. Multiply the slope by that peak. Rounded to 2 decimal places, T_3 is -0.13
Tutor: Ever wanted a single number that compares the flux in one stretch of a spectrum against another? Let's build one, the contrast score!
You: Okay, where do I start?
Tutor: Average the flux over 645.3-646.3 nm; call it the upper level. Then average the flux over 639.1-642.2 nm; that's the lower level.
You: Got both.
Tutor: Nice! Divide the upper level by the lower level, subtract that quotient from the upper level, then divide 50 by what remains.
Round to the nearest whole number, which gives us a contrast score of 73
